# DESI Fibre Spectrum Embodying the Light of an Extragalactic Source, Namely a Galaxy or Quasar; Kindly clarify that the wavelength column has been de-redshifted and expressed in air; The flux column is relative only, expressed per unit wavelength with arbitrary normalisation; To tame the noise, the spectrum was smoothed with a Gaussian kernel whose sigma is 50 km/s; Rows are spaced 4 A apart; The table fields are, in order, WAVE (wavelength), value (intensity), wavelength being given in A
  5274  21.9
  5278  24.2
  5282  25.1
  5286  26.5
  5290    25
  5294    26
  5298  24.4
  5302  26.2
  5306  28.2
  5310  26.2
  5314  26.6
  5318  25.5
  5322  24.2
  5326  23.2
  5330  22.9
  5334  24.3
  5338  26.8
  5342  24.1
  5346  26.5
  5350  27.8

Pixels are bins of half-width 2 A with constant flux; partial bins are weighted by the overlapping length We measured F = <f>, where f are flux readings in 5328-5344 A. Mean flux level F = 24.5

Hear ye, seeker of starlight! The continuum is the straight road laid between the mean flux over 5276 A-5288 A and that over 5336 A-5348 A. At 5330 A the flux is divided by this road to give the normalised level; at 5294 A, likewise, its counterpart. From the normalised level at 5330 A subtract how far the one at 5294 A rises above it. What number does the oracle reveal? 0.8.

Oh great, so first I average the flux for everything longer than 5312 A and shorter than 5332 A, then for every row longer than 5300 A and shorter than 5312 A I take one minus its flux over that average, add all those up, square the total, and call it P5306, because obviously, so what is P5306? 0.086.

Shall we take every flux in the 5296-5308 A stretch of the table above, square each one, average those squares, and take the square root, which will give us 26.3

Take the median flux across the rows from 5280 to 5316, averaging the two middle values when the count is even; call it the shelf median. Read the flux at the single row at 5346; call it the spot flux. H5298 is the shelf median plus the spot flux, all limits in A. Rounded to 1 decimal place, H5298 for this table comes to 52.7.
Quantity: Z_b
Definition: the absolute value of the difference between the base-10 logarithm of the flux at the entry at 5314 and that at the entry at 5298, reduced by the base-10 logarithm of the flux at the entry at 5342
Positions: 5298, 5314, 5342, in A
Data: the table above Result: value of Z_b -1.34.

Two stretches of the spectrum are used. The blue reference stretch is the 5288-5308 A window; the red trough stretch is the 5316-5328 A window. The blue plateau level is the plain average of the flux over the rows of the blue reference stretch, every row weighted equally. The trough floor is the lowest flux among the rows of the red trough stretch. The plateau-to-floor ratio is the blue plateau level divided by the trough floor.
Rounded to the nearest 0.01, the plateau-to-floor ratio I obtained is 1.12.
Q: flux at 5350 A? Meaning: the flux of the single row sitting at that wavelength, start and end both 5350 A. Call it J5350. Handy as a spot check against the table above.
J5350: 27.8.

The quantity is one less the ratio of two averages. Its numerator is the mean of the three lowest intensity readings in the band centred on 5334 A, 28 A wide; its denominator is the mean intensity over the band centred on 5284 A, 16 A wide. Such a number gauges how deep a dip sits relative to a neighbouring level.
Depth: 0.071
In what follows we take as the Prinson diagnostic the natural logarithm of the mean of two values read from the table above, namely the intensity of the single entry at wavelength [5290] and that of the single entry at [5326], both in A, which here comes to 3.182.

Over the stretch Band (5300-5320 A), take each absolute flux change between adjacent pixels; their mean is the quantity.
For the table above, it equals 1.4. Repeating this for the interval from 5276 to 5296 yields 1.2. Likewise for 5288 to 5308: 1.6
